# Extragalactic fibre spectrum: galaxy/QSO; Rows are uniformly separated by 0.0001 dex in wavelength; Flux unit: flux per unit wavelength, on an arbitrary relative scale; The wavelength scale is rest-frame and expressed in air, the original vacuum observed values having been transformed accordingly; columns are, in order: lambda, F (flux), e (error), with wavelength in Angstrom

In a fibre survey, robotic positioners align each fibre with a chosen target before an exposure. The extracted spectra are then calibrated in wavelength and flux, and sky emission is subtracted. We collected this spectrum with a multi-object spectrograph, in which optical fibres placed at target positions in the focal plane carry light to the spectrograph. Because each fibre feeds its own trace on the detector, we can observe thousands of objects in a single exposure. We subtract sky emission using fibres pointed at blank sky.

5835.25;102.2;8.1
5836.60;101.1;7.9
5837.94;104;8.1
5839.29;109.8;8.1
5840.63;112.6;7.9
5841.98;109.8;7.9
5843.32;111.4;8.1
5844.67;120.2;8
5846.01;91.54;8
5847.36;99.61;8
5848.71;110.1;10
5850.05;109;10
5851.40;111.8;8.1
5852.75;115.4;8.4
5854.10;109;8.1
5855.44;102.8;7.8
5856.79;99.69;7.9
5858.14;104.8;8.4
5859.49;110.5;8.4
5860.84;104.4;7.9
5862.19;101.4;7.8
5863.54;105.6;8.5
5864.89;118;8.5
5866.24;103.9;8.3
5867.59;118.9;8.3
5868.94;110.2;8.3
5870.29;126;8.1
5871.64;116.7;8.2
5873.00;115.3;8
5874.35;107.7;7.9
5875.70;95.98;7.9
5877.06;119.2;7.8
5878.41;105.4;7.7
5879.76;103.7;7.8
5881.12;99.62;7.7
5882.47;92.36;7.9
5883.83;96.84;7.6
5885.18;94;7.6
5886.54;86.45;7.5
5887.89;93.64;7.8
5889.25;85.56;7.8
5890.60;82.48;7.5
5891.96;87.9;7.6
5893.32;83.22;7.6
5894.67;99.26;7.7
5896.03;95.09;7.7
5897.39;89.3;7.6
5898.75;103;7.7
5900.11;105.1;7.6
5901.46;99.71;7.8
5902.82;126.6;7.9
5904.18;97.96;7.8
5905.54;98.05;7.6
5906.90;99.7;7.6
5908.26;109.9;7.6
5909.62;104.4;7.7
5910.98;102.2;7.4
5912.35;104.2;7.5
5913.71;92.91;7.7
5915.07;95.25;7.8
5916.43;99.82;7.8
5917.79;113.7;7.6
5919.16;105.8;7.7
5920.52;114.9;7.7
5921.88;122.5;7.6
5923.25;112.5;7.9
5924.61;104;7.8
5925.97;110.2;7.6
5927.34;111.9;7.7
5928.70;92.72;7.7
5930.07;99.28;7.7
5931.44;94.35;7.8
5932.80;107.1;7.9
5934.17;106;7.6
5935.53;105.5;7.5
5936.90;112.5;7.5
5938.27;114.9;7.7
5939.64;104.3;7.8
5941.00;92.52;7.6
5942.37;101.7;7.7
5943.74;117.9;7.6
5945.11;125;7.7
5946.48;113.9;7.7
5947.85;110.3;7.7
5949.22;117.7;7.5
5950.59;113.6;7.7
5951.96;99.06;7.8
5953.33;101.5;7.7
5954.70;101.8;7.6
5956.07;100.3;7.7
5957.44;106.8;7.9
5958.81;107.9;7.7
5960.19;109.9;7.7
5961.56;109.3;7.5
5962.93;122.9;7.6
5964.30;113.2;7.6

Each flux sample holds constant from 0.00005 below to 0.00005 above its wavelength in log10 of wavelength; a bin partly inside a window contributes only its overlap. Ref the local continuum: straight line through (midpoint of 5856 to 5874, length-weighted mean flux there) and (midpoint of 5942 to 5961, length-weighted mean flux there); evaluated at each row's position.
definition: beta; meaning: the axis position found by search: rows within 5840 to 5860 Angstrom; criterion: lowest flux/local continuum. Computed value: 5846.01 Angstrom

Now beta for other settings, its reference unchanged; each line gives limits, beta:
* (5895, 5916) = 5897.39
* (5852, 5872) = 5856.79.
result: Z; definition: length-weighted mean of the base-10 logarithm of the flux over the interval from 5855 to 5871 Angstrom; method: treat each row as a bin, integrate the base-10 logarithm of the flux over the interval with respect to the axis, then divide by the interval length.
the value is 2.04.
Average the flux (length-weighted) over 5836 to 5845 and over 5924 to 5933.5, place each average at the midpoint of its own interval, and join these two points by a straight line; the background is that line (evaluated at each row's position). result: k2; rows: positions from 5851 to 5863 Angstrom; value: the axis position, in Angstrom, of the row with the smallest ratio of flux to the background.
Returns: 5856.79 Angstrom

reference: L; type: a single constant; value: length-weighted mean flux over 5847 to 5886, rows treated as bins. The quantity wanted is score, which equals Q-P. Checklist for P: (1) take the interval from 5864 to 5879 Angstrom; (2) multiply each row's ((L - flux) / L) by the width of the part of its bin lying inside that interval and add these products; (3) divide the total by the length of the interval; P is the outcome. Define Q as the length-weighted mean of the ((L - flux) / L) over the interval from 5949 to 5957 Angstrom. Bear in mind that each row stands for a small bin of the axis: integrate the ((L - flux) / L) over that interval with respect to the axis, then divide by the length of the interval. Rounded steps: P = -0.05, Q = 0.02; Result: 0.069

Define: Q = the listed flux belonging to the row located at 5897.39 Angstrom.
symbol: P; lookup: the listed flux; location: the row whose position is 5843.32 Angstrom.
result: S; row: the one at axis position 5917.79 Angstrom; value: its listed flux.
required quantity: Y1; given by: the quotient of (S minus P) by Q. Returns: 0.03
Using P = 111.4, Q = 89.3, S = 113.7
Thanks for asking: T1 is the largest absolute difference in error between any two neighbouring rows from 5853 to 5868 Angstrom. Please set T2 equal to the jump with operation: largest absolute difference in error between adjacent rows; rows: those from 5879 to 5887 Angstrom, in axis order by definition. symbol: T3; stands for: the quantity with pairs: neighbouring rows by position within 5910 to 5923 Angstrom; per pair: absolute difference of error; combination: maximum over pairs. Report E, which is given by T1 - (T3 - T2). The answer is 0.8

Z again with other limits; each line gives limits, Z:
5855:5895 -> 2.01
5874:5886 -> 2.00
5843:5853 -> 2.03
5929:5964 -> 2.03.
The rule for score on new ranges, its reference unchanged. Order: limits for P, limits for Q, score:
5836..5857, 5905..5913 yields 0.041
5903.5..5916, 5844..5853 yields -0.069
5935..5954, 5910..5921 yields 0.055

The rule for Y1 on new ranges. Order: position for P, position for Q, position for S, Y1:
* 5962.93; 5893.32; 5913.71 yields -0.36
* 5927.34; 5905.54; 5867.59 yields 0.07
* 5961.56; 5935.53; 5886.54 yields -0.22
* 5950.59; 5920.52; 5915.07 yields -0.16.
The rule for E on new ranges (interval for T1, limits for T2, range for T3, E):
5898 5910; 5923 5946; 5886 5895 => 0.2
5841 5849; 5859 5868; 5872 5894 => 2.4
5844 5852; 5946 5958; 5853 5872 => 1.5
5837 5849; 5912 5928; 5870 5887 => 2.0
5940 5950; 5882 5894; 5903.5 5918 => 0.2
